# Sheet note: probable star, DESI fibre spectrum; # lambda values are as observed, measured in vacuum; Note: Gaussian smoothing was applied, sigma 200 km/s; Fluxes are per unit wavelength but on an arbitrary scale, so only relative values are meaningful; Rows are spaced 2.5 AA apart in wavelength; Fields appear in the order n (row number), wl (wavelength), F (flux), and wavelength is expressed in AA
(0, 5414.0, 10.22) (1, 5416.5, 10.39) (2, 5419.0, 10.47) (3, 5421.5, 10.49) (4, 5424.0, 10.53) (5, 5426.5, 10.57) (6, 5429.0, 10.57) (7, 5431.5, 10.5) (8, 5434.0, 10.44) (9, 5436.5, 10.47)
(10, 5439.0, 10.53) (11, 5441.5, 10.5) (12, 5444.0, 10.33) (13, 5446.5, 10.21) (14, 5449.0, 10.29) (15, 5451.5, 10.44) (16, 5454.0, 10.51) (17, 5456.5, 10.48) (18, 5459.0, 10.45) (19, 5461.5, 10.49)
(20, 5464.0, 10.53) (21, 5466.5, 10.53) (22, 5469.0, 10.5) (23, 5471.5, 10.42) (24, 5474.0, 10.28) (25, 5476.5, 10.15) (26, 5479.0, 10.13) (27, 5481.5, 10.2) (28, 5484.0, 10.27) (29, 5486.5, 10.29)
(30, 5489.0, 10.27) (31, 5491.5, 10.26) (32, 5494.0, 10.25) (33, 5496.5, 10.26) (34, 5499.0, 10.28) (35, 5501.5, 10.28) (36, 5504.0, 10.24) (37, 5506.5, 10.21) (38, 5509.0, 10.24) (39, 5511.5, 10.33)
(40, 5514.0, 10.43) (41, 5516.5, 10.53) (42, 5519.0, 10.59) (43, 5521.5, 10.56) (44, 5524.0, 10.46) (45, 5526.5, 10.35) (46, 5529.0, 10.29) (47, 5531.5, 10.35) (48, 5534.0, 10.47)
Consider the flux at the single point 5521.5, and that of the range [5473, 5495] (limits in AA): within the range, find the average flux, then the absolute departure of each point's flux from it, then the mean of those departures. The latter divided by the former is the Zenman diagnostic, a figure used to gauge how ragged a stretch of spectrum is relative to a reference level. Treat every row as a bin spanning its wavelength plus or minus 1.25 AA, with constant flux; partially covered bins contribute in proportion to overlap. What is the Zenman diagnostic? 0.0046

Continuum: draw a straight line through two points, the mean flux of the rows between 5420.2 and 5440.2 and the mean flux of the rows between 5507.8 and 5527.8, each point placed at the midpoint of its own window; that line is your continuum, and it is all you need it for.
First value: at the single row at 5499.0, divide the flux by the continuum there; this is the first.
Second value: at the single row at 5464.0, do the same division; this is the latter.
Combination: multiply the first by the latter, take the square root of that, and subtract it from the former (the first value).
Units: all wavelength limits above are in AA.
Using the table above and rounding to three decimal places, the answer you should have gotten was -0.010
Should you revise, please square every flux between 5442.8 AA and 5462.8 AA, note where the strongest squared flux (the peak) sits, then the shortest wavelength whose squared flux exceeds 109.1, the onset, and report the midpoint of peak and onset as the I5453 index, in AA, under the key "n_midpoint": 5454.0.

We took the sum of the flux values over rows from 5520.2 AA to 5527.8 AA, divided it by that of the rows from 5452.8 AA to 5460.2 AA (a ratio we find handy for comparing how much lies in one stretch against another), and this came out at 1.00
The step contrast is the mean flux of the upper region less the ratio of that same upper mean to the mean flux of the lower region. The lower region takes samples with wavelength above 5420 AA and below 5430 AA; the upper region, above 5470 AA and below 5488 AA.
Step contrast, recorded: 9.28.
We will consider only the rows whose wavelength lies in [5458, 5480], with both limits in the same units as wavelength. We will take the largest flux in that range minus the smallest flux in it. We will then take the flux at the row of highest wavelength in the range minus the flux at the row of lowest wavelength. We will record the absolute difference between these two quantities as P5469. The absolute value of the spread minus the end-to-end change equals 0.72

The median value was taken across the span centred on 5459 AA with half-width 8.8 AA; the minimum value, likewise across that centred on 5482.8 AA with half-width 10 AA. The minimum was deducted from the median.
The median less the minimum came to 0.36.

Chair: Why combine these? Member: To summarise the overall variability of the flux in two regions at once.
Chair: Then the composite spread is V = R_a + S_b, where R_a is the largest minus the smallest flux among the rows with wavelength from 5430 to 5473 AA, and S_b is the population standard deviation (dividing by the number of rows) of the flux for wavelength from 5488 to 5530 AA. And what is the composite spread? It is 0.439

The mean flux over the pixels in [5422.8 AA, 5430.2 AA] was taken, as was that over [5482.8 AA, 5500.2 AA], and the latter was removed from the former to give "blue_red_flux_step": 0.29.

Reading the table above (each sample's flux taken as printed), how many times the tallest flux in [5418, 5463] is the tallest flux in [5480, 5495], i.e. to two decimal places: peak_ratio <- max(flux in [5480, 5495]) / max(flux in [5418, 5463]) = 0.97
